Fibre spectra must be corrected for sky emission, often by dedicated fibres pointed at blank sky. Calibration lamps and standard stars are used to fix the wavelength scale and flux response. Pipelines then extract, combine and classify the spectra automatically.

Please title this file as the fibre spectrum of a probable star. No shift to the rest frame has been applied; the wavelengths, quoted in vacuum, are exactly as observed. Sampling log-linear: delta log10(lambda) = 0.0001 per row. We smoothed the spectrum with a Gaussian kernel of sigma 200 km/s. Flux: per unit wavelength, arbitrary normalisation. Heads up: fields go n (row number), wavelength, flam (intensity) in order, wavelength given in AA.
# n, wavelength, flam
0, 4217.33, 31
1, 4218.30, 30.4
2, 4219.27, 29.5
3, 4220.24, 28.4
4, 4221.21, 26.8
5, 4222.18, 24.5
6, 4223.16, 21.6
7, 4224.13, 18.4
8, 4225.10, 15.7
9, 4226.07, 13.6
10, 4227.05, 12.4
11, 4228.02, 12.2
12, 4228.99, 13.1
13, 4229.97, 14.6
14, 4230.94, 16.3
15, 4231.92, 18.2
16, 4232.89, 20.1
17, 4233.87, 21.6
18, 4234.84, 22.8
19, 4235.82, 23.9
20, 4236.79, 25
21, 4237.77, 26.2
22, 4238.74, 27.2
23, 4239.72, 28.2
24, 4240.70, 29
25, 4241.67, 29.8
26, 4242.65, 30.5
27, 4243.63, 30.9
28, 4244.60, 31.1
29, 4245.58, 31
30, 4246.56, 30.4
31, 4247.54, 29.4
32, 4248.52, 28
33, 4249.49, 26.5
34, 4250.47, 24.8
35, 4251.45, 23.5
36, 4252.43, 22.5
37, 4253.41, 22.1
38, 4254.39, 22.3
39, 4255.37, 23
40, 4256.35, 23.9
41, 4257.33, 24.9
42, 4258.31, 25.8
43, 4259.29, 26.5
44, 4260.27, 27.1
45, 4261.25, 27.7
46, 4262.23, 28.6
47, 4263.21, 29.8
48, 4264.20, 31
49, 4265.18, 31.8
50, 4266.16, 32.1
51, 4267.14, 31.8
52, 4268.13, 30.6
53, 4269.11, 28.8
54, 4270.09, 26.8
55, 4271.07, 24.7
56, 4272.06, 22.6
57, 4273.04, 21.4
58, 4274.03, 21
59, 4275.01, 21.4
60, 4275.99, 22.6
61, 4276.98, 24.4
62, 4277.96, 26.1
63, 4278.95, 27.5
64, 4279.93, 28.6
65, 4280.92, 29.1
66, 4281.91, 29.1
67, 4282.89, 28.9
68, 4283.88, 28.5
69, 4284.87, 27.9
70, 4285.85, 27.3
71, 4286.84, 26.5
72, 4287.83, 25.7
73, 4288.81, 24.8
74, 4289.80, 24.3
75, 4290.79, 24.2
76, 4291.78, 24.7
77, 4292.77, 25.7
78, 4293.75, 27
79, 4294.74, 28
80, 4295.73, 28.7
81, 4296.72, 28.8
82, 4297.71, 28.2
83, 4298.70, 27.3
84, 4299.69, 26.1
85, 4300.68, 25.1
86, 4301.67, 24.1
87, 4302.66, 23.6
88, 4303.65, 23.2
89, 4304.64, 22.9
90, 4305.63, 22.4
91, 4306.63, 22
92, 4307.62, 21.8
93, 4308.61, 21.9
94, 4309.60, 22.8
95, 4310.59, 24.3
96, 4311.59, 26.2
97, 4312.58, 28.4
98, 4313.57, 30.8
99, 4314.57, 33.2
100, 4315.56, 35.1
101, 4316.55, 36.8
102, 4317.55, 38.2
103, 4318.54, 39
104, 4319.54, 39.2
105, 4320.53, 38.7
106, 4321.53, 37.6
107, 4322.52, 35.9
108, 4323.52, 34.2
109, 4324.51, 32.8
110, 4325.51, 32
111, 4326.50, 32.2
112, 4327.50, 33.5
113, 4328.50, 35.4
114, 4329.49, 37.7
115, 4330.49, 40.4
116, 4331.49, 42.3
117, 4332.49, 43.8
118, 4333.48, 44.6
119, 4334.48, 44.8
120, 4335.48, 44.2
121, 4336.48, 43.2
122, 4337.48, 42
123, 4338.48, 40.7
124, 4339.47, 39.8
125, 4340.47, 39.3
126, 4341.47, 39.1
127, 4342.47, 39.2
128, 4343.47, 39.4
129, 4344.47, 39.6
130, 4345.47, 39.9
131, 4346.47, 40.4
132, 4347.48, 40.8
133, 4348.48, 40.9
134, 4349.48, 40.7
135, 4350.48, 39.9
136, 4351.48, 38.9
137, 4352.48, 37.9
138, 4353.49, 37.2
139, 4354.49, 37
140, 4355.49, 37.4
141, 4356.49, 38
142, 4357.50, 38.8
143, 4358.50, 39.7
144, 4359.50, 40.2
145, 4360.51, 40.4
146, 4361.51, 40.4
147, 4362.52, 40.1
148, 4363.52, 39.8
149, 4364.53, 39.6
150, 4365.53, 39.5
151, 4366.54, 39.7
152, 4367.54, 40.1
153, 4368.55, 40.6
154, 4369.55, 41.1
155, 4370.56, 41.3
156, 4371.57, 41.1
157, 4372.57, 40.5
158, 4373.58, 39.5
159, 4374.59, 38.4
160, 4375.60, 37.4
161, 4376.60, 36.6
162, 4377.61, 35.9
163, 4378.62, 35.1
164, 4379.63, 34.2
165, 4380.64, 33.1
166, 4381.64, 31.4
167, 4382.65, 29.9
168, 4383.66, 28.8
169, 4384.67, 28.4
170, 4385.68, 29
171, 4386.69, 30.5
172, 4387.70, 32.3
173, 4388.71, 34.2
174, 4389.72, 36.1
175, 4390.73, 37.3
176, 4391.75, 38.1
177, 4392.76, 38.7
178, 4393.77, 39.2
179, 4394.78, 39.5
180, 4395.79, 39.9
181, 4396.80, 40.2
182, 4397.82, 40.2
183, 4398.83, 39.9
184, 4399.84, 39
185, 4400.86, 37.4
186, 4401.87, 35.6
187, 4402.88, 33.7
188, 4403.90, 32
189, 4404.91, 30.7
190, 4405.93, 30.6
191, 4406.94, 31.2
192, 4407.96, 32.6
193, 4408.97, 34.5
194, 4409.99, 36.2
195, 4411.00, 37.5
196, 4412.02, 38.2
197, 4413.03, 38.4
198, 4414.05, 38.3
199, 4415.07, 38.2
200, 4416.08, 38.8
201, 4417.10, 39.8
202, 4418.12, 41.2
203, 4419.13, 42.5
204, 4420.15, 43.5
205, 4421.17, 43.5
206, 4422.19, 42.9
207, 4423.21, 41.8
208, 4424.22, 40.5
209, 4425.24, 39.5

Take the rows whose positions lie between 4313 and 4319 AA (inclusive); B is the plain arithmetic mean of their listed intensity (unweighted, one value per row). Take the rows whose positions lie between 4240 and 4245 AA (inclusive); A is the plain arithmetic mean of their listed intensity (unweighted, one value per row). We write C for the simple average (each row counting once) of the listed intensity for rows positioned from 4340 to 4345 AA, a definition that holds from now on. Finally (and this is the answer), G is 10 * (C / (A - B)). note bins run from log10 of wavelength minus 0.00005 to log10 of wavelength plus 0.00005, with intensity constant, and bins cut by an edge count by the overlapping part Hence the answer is -75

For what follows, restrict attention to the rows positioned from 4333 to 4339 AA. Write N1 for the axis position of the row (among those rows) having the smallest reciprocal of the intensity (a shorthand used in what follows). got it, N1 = 4334.48 AA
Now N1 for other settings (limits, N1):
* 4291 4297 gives 4296.72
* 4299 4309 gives 4299.69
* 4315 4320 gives 4319.54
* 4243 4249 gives 4244.60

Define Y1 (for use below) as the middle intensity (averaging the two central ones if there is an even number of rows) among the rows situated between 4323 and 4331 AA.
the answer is 34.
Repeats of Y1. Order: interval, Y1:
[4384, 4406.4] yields 37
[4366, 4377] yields 40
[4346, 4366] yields 40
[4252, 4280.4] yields 26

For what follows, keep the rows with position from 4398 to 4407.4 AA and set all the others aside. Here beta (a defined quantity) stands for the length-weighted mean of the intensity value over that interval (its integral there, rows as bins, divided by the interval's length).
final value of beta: 35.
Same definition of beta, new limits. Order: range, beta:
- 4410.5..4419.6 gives 39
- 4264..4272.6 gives 29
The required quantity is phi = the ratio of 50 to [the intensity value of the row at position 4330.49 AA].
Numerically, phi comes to 1.24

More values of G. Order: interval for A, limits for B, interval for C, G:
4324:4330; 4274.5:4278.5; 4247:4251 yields 26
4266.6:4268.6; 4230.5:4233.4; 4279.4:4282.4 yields 22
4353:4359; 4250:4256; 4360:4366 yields 27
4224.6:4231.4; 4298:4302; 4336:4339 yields -36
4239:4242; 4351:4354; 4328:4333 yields -44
